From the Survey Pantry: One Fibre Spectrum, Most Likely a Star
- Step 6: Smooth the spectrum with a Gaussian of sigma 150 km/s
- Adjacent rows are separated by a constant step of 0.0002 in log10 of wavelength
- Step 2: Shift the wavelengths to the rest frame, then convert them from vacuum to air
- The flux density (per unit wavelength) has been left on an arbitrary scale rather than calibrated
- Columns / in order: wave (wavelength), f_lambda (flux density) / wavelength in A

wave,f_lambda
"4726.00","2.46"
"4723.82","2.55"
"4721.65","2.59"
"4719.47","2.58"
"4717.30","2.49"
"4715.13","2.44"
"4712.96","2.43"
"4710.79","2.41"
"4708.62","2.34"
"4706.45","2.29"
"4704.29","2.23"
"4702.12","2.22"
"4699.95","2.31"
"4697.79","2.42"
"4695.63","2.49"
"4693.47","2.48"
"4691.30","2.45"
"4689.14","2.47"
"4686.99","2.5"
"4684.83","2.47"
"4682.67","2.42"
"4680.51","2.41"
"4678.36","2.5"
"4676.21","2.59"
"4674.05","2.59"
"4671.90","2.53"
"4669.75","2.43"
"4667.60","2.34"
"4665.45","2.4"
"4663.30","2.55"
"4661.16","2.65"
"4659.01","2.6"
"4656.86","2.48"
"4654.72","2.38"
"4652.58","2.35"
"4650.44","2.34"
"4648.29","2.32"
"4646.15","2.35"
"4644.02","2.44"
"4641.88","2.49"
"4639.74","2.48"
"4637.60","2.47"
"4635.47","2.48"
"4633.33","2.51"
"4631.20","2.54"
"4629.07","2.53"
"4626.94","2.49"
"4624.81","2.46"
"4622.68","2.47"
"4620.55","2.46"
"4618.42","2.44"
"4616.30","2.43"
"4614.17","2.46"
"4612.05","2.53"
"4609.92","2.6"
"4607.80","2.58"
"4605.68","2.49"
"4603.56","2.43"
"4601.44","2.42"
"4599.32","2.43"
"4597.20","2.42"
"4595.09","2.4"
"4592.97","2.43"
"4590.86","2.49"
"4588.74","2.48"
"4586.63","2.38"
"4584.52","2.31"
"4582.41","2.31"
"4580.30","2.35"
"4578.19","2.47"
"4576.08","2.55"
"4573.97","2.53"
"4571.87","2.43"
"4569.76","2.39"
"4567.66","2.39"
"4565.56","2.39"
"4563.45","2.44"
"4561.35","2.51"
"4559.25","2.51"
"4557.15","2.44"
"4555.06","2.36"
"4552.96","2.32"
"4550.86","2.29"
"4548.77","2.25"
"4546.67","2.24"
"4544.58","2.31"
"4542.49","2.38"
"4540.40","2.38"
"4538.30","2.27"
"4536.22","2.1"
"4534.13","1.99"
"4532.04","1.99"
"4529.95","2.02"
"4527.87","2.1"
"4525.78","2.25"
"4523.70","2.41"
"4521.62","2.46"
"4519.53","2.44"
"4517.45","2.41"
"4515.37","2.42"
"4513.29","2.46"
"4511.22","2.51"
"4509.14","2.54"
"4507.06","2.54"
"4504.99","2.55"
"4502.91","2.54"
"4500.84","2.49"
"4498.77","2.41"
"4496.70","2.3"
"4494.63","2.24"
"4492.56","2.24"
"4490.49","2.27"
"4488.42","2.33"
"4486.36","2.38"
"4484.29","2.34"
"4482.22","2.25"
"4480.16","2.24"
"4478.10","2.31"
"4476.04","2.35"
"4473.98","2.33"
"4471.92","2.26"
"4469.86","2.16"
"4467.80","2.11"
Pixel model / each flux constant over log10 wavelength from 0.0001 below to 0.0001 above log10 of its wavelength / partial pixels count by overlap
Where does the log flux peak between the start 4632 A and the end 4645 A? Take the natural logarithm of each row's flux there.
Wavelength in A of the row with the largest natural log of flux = 4633.33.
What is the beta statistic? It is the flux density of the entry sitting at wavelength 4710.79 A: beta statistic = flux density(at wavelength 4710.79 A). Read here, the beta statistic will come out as 2.41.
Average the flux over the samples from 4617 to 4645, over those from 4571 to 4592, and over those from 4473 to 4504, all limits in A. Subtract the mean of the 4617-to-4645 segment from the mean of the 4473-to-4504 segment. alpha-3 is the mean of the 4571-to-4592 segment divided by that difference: -17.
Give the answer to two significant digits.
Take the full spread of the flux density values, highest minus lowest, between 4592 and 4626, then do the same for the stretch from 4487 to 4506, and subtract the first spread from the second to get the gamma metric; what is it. 0.11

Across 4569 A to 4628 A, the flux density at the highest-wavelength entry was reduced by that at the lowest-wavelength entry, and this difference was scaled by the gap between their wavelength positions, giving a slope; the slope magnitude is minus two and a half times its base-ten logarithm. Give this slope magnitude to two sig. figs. 6.9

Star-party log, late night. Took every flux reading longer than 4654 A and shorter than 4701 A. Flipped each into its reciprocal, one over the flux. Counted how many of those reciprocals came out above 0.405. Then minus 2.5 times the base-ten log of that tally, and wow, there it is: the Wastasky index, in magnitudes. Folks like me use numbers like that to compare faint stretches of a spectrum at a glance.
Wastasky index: -2.4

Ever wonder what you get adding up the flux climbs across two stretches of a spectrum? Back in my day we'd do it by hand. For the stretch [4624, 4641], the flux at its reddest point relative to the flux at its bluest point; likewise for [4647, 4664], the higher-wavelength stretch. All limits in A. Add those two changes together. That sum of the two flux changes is 0.25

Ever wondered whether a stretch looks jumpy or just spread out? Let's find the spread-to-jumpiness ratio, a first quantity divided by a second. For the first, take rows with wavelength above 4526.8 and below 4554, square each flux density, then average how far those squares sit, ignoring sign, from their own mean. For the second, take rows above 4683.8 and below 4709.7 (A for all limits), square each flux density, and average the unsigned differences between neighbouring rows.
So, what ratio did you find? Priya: 2.5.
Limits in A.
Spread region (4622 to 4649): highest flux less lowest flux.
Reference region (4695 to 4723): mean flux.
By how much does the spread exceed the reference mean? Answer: -2.18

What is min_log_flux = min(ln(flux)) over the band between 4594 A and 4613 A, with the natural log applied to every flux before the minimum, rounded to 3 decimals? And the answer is 0.875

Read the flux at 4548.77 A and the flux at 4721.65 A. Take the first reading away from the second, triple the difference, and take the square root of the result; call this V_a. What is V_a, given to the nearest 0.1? 1.0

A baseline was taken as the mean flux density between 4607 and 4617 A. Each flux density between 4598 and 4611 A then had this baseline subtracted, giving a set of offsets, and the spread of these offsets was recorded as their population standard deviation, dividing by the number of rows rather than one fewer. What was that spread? 0.073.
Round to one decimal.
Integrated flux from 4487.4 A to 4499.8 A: 28.5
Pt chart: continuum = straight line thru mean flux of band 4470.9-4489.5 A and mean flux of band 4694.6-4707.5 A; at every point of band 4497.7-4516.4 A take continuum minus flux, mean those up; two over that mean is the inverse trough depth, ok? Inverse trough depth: -10.9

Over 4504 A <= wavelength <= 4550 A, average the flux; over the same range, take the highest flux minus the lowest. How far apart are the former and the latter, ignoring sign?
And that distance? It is 1.76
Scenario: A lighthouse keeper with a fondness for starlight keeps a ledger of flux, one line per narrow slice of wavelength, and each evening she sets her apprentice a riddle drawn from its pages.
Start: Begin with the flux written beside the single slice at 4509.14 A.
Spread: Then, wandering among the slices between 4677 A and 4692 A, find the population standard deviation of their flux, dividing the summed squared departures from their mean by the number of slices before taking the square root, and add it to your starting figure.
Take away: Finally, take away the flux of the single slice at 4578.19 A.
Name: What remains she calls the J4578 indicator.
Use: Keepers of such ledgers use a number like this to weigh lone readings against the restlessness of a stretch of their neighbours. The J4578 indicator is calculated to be 0.10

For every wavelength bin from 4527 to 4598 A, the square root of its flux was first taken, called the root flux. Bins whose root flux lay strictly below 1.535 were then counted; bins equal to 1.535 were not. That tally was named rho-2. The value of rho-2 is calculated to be 14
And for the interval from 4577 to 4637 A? 3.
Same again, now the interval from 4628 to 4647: 1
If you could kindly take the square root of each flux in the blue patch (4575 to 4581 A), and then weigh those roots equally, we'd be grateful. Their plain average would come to 1.57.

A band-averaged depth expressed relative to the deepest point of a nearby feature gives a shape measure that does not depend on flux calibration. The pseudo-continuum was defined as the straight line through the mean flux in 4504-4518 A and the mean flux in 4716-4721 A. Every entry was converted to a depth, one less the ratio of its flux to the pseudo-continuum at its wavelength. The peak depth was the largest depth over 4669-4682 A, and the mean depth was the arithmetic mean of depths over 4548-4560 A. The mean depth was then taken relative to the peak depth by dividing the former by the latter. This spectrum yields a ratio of 1.2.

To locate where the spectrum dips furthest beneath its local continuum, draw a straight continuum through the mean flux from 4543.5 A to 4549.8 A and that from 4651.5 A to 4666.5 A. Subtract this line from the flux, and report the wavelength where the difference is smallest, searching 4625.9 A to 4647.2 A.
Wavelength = 4646.15 A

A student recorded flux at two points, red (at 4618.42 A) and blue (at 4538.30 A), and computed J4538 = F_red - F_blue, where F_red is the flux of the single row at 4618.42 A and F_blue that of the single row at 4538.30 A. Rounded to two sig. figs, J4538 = 0.17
